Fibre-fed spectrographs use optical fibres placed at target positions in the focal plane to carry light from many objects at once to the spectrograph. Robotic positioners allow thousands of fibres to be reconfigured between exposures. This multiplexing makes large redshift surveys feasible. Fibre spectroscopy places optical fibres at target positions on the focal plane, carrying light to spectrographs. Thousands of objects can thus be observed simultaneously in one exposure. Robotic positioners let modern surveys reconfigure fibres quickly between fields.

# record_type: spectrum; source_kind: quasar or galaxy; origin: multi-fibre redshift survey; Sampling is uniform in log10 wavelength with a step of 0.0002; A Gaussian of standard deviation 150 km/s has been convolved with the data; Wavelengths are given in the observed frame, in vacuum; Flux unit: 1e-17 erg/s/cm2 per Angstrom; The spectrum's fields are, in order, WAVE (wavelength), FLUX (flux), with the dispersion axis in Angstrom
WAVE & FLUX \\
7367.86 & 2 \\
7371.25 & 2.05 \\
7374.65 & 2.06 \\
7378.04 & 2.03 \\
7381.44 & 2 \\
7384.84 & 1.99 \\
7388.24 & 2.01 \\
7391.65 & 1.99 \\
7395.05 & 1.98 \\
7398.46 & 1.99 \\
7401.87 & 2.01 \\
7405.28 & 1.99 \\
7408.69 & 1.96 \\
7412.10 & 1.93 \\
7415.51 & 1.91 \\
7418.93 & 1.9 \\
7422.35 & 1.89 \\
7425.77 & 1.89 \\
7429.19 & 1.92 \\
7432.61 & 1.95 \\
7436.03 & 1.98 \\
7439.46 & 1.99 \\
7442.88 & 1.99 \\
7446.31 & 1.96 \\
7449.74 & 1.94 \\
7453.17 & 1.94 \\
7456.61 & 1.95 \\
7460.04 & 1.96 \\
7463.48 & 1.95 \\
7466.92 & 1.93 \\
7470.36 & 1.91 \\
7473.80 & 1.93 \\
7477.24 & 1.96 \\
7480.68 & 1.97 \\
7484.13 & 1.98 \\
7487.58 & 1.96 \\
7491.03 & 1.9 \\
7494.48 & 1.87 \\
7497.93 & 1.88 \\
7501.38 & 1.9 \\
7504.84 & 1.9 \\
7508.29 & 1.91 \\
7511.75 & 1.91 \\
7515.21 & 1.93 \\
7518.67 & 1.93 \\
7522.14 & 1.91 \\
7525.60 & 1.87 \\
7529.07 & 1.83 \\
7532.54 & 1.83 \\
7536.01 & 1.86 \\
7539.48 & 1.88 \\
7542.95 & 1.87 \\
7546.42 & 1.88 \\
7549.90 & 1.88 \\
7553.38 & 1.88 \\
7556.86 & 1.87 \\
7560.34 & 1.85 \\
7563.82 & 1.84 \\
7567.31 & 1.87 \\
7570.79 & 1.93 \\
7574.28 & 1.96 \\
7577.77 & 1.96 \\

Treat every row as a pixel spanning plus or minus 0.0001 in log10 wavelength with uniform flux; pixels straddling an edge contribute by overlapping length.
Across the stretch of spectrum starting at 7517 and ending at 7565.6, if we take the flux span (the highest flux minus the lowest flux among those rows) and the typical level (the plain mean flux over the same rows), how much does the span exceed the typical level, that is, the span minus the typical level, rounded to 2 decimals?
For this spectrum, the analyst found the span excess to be -1.77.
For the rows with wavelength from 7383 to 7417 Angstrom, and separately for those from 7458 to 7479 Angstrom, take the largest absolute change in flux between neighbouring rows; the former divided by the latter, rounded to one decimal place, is 1.0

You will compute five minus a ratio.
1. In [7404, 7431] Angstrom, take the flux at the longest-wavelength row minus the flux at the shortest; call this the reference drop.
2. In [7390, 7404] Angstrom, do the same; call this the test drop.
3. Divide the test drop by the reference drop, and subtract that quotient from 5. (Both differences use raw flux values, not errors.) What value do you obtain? 5.3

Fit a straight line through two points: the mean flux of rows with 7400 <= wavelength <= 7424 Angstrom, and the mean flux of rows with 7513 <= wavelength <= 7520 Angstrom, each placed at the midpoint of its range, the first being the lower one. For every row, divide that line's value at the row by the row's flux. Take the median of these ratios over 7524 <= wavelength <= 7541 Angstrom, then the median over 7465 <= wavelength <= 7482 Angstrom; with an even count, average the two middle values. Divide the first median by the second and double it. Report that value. 2.07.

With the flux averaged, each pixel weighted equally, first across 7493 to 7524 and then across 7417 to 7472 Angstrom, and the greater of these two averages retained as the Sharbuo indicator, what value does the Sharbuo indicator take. 1.94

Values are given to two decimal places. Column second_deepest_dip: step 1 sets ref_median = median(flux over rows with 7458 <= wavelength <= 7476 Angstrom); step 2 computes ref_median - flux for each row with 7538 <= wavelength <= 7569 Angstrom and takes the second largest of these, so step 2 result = 0.08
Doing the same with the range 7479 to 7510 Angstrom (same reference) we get 0.05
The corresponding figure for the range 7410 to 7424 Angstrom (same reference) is 0.03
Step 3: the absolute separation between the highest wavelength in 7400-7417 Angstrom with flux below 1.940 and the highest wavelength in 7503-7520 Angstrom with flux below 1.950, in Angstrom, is 103.2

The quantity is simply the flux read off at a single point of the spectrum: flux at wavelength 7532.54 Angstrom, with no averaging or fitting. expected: 1.83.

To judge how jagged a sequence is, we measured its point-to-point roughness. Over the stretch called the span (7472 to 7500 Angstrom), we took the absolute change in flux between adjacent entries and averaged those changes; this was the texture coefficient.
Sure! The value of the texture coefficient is 0.0243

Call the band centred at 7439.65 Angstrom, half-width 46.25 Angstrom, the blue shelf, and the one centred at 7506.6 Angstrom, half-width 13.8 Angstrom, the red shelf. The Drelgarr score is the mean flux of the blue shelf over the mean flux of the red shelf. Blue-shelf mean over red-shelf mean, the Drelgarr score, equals 1.02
